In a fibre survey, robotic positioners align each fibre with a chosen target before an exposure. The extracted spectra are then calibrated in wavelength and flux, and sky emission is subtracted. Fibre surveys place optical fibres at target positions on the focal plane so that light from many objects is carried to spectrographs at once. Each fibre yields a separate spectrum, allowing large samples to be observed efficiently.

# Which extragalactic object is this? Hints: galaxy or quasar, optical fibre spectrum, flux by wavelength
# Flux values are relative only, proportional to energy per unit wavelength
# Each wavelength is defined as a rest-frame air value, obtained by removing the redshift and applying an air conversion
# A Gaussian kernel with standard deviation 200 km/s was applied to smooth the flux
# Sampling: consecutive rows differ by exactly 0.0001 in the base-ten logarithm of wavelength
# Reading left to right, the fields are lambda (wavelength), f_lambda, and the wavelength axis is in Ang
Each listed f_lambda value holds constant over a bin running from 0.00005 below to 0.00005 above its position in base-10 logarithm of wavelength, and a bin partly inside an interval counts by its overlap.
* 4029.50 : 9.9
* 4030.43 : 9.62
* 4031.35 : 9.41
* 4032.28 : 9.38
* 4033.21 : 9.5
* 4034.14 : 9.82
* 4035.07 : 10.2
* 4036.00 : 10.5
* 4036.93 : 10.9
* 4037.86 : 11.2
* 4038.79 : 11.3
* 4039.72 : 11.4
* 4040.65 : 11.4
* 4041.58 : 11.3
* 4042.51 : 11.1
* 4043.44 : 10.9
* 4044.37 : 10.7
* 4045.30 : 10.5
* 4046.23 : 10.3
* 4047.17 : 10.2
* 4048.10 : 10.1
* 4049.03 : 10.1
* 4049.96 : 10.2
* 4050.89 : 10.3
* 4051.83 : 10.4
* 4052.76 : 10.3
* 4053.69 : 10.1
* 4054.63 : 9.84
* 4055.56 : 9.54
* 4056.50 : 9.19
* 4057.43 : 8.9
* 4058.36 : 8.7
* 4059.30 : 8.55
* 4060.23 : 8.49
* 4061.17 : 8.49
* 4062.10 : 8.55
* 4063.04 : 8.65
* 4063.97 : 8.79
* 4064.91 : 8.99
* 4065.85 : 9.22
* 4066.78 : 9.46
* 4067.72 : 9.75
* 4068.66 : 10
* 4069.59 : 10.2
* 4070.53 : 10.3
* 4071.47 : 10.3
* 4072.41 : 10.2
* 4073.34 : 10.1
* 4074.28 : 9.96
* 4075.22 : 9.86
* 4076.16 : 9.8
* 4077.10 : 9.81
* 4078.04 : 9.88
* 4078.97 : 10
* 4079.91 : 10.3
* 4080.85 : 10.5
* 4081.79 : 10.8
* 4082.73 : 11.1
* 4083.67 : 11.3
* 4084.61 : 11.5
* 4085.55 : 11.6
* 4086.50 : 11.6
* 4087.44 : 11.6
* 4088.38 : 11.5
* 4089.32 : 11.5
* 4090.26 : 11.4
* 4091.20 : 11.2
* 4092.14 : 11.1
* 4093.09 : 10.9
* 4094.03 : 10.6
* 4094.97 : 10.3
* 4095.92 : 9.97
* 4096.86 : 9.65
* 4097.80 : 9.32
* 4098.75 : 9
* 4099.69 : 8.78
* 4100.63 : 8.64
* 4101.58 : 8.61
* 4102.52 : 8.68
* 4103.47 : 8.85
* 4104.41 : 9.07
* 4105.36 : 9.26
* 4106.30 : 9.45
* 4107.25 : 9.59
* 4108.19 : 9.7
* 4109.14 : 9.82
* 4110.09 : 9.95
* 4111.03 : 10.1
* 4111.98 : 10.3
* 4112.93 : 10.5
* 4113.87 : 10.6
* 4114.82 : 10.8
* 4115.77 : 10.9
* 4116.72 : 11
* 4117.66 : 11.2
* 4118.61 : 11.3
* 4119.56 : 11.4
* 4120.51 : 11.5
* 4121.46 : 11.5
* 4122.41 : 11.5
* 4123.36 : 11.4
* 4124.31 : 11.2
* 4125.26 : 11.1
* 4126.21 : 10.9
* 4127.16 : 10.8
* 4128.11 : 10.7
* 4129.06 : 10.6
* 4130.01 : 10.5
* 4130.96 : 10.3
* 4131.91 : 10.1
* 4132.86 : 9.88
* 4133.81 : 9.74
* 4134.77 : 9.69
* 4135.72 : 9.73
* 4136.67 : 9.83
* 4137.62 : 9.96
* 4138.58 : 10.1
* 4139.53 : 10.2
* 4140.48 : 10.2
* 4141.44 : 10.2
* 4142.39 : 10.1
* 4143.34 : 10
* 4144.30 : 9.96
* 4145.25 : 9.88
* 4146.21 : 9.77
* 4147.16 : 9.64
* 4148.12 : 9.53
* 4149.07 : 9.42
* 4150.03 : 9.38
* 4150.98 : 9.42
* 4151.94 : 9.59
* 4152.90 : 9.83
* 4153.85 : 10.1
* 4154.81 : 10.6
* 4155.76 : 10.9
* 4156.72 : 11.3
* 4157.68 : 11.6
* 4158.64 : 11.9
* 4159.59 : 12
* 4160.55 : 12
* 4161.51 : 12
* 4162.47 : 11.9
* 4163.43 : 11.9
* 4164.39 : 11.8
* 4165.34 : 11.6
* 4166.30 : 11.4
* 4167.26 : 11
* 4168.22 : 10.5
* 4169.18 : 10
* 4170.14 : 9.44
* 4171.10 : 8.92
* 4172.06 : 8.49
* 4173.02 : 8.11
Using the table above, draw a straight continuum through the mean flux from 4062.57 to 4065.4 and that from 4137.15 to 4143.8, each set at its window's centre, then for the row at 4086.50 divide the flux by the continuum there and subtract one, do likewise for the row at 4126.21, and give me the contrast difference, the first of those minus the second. 0.16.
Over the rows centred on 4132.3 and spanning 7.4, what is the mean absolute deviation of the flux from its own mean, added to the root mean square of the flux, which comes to 10.4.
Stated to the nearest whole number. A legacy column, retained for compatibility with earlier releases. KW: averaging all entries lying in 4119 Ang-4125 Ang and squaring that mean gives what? 130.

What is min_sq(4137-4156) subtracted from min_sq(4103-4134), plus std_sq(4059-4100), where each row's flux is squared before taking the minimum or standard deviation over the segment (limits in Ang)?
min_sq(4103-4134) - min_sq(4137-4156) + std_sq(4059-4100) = 10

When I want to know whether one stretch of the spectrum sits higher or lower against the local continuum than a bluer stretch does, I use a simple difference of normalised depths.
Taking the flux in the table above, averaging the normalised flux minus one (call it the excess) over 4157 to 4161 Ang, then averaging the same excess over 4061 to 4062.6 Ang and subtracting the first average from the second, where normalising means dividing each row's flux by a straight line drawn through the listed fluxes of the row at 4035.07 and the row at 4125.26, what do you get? -0.22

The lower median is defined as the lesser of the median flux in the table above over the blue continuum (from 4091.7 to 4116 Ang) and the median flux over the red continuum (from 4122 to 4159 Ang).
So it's 9.8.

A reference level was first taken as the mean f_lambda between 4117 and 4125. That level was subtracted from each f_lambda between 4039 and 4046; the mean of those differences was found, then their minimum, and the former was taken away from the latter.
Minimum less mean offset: -0.5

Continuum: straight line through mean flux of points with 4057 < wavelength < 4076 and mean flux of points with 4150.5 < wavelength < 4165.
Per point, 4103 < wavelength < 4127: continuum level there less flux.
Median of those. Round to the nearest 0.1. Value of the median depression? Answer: -0.4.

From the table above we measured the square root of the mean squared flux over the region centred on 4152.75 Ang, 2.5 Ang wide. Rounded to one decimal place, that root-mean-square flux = 9.8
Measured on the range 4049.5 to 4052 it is 10.3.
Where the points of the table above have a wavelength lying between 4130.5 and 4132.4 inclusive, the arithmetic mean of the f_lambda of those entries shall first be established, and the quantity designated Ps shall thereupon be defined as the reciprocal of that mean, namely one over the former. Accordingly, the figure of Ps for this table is 0.098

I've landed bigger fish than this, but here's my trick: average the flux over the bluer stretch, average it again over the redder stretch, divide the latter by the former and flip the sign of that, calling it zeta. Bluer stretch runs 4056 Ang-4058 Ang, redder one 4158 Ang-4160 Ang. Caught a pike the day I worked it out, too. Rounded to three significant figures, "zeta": -1.32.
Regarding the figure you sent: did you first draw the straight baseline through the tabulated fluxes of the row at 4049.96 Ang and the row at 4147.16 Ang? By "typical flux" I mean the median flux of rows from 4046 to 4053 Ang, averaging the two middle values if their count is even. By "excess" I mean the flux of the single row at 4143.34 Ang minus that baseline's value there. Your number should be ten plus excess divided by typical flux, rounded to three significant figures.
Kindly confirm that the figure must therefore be 10.0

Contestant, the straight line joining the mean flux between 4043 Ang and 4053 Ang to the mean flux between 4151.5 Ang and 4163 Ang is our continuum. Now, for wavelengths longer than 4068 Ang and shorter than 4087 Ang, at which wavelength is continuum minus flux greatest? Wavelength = 4076.16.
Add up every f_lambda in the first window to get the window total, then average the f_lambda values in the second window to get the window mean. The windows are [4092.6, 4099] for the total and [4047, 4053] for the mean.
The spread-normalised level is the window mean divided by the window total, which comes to 0.147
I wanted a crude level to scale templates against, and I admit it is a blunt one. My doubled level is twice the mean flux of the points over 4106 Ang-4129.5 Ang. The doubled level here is 21.4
